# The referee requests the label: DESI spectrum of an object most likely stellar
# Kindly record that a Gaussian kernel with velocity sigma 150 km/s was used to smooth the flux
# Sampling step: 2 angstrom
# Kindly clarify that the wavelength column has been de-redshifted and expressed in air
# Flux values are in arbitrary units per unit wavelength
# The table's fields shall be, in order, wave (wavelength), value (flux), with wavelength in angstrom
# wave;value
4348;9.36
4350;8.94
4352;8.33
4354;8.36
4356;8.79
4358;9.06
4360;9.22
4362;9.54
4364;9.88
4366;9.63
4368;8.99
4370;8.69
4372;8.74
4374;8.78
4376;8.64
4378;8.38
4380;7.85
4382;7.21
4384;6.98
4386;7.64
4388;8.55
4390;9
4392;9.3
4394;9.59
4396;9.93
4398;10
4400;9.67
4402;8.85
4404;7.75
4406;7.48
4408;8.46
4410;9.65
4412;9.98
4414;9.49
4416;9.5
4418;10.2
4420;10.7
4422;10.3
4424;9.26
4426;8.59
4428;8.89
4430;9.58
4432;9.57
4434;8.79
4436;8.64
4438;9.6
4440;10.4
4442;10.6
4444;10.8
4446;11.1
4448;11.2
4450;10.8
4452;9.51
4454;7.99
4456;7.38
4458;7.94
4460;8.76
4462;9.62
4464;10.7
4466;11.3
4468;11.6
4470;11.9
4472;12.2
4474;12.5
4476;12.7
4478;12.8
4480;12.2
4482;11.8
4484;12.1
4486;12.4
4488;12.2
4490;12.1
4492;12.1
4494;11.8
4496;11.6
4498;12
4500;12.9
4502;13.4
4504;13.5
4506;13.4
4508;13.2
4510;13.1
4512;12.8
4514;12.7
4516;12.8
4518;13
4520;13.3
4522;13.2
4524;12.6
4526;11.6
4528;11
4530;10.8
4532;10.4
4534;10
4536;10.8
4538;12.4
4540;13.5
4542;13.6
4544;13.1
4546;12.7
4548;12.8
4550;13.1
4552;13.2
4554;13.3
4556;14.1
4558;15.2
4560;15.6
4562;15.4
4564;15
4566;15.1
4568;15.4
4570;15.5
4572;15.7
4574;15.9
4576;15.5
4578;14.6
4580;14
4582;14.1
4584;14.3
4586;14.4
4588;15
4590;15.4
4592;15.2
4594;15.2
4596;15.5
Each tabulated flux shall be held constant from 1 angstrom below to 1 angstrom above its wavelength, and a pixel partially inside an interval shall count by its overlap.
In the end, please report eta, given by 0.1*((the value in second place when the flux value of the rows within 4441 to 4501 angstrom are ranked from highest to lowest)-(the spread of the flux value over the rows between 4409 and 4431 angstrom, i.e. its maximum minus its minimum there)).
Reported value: 1.1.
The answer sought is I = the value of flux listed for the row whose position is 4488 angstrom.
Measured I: 12.2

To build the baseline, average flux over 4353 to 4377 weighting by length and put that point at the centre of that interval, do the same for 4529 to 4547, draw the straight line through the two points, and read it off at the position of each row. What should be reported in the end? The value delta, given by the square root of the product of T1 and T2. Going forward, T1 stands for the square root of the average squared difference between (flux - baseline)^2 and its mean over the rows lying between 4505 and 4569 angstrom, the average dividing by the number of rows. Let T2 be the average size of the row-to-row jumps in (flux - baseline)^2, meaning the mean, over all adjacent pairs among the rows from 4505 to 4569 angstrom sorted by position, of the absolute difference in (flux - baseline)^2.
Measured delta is 1.8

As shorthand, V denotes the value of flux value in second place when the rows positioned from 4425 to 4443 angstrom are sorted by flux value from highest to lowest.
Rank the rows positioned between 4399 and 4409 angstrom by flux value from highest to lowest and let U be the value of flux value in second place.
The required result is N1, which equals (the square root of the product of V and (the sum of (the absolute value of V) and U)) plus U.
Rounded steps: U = 8.85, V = 10.4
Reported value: 23.0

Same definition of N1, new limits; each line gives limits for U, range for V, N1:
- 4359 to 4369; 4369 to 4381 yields 22.3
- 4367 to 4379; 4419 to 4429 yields 22.8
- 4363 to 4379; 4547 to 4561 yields 29.1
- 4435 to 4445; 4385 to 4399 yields 24.9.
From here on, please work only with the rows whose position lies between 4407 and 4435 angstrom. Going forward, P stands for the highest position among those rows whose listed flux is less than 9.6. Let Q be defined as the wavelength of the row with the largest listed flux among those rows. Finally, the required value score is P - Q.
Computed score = 14 angstrom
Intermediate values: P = 4434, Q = 4420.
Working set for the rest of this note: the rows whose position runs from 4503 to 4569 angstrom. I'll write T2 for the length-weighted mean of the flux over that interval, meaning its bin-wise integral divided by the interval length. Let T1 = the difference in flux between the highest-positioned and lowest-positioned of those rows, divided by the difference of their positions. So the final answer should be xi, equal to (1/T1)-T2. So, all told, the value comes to 21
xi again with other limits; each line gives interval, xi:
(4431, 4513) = 14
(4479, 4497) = -39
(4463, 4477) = -6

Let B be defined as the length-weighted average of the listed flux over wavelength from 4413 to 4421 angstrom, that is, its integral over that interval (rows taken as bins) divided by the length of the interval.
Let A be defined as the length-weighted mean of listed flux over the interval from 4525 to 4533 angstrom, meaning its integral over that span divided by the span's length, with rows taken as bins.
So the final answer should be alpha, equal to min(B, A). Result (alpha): 10.0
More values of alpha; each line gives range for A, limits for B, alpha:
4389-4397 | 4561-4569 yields 9.5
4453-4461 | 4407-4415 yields 8.0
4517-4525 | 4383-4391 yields 8.0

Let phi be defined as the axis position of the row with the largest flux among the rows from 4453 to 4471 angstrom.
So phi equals 4470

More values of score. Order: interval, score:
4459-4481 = -18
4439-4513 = -44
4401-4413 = -4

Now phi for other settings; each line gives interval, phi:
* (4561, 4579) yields 4574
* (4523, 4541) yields 4540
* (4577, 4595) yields 4590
